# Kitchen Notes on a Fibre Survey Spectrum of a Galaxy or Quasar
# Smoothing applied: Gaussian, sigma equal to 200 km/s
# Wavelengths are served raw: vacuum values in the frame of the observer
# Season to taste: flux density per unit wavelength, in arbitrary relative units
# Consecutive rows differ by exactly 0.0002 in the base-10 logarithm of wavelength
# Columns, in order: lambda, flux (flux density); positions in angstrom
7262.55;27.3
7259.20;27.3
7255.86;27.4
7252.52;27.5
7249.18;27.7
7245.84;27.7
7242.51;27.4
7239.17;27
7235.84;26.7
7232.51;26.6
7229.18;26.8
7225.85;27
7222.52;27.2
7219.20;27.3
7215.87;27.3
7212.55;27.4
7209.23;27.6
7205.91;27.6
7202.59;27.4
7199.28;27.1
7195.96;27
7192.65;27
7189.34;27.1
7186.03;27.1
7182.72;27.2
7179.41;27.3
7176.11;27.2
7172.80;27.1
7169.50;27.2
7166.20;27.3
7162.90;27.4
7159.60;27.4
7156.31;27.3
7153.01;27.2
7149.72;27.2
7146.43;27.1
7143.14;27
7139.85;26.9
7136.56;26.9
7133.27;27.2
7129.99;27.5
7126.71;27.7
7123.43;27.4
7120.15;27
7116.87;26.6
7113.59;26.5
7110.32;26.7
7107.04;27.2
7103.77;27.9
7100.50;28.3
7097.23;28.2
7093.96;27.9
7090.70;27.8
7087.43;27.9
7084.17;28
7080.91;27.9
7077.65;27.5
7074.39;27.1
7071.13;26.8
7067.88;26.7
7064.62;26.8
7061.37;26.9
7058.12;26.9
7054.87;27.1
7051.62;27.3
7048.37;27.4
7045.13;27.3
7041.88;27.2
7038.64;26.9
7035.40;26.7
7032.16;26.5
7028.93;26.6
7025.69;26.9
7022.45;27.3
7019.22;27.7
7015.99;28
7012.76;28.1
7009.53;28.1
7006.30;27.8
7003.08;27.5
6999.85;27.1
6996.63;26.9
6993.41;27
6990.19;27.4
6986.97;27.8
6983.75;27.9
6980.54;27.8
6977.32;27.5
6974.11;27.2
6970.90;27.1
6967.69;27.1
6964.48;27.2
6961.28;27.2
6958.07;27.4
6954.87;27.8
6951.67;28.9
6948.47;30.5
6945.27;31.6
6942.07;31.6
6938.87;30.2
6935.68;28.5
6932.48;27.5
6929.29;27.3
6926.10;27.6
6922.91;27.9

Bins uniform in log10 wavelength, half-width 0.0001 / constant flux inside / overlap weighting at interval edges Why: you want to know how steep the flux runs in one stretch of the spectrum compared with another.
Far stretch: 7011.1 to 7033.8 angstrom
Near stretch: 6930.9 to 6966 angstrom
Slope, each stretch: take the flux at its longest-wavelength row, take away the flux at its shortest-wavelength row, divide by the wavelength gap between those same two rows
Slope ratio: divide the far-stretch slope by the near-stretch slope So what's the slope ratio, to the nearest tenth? 8.8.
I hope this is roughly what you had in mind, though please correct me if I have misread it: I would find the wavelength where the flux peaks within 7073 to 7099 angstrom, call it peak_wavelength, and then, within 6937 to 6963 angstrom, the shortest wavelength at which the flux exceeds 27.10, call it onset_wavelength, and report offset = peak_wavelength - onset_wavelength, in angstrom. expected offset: 158.4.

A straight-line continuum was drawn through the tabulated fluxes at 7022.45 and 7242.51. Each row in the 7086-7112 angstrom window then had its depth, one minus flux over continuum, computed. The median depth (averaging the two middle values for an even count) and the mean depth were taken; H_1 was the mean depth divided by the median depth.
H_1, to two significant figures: 0.71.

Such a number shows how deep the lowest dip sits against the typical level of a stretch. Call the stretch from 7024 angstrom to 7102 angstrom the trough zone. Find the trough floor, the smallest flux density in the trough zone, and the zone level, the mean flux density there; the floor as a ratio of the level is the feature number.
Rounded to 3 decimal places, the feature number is 0.972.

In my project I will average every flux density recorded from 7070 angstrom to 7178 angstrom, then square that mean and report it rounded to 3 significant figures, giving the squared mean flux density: 748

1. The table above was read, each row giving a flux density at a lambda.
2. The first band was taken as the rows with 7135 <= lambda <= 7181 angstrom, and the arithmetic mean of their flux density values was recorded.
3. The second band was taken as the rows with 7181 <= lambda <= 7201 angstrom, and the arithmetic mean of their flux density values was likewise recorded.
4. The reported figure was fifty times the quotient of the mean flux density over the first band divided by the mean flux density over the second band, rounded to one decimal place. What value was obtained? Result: 50.2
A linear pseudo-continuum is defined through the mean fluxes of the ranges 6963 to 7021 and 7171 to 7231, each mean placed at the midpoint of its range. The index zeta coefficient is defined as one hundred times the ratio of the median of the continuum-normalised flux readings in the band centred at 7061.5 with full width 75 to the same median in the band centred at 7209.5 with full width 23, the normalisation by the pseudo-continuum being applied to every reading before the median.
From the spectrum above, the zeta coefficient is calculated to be 98.2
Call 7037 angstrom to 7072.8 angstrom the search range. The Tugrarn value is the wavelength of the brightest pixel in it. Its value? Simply 7048.37 angstrom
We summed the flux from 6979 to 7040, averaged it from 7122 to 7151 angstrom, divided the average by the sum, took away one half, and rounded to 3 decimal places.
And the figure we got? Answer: -0.448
